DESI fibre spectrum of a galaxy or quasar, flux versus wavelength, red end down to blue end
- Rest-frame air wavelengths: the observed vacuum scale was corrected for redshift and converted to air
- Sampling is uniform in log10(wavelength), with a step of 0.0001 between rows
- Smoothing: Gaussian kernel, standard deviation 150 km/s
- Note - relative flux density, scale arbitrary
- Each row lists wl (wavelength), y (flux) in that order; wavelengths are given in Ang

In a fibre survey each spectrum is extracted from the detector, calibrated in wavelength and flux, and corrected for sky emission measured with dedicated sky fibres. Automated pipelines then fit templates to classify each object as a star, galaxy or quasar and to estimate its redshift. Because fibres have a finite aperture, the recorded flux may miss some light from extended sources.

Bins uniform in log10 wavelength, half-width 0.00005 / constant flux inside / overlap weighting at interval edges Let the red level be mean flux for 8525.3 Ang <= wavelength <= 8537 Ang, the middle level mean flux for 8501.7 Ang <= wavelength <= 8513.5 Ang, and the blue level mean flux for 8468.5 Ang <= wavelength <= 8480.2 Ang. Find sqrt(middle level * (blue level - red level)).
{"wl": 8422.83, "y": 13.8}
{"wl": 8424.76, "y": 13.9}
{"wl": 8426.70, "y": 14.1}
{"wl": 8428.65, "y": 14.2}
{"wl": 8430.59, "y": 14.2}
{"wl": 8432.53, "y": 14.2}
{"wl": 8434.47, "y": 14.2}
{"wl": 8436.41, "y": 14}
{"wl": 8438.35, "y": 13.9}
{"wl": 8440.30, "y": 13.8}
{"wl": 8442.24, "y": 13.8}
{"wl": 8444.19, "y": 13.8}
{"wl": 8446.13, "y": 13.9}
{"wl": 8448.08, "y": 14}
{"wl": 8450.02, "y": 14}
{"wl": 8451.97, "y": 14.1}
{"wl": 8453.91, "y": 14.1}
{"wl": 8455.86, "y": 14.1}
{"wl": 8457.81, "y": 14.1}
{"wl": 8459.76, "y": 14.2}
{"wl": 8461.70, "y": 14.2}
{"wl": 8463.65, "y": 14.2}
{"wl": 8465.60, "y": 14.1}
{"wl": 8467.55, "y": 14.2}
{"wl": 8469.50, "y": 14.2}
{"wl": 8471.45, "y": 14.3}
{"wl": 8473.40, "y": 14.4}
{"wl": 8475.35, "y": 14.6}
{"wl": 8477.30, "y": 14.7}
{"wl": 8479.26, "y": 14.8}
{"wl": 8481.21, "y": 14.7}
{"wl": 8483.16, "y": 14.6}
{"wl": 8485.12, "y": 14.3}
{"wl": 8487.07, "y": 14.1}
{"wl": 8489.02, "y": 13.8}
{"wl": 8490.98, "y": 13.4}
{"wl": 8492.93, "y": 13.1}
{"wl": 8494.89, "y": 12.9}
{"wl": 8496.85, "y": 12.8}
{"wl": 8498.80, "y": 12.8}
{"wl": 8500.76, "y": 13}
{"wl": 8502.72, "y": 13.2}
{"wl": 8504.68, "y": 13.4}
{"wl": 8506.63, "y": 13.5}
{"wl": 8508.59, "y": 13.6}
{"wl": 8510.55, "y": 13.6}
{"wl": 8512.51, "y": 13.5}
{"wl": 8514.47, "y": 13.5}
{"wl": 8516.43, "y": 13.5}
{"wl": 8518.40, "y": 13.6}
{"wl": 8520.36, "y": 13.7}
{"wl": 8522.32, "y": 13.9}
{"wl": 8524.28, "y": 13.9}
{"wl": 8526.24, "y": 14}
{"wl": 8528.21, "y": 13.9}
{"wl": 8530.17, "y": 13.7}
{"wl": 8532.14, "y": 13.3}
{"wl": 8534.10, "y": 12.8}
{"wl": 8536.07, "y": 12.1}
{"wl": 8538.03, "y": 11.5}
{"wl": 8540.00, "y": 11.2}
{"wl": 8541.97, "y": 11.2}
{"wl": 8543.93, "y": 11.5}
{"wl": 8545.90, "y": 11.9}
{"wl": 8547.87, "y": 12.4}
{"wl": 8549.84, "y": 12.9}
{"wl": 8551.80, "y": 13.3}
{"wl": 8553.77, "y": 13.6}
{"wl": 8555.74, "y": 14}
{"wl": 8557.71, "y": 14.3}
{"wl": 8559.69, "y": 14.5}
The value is 4.02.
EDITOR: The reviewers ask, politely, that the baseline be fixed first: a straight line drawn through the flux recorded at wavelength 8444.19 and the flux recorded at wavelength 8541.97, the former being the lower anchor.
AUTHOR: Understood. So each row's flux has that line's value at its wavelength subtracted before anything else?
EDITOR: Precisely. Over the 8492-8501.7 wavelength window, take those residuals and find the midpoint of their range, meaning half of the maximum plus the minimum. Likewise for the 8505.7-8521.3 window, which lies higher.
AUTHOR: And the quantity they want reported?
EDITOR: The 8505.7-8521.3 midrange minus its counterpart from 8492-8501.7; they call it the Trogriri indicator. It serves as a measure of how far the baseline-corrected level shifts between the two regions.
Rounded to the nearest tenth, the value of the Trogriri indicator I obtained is 1.1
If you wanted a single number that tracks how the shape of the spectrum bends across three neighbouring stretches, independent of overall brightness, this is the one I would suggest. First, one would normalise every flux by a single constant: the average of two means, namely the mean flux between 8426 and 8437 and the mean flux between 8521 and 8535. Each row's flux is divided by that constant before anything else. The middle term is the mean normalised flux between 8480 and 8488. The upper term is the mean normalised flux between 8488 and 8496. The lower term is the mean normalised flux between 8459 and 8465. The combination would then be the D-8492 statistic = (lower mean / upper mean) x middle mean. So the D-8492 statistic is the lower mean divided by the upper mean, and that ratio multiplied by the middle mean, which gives 1.11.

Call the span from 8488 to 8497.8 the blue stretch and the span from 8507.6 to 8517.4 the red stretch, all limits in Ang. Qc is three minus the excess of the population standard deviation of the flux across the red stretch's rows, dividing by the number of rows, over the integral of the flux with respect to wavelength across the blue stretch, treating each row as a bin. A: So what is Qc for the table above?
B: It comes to 132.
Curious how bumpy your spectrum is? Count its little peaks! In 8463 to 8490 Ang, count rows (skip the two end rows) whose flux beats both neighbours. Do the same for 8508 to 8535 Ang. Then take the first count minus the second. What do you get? 0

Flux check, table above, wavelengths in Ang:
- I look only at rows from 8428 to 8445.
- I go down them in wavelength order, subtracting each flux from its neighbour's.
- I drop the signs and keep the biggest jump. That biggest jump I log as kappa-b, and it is 0.20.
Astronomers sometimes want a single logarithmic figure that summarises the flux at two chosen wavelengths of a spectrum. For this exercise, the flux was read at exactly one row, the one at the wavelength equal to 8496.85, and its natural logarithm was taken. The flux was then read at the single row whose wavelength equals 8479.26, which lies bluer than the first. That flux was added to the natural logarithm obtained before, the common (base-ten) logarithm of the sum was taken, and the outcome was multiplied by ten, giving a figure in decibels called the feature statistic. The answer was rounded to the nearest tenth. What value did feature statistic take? 12.4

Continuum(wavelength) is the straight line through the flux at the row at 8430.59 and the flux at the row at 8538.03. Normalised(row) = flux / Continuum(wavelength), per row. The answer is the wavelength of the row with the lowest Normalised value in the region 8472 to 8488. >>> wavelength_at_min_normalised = 8473.40 Ang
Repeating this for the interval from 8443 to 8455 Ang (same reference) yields 8444.19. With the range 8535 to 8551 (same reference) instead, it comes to 8540.00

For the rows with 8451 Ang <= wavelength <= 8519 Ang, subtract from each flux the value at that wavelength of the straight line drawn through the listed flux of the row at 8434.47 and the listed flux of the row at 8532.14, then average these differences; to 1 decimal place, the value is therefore 0.1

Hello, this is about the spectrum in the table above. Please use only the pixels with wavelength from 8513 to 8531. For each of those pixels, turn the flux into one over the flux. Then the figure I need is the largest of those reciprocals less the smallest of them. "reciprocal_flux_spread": 0.0026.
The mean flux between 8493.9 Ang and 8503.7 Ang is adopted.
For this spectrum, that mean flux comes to 12.9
